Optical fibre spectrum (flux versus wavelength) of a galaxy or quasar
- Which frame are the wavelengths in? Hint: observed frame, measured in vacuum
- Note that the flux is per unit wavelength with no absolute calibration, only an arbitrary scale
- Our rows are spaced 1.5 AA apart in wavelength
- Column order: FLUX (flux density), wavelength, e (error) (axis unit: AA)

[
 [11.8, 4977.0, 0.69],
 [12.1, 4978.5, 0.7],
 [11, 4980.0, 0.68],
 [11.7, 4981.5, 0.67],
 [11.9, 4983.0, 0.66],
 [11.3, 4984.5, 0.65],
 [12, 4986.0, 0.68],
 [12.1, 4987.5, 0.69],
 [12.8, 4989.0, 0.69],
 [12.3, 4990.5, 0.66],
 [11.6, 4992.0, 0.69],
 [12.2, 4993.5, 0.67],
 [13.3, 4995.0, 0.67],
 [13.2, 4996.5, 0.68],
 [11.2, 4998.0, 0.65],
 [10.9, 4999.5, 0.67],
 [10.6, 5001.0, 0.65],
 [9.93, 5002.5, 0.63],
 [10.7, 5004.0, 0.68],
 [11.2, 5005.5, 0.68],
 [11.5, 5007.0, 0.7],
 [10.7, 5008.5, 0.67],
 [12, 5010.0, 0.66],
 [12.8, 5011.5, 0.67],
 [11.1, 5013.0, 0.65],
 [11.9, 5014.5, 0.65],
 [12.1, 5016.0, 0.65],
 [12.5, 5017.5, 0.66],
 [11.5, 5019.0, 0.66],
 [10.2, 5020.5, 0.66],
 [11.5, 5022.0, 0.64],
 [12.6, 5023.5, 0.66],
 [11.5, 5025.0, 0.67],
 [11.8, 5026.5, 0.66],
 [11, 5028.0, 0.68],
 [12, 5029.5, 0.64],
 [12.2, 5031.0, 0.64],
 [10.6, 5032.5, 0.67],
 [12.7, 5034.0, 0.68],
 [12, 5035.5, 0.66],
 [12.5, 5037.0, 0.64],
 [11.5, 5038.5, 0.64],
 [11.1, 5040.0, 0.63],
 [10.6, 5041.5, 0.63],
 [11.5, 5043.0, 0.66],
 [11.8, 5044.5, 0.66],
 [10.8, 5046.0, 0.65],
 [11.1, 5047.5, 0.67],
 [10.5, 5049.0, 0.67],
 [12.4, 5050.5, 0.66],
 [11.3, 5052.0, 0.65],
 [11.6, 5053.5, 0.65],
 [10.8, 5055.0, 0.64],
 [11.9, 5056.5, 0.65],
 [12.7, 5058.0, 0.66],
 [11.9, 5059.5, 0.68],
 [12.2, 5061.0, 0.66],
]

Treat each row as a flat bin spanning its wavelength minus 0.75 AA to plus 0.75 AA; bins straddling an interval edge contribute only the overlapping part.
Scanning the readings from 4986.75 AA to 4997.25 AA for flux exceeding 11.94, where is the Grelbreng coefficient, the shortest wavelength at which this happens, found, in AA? 4987.5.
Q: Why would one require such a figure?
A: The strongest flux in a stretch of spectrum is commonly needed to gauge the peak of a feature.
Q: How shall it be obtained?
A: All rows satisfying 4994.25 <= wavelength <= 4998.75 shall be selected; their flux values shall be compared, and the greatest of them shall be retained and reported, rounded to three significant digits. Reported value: 13.3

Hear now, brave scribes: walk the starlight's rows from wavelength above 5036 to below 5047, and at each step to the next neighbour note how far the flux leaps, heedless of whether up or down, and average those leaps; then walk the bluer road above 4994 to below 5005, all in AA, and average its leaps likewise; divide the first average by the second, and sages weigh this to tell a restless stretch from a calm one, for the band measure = 0.99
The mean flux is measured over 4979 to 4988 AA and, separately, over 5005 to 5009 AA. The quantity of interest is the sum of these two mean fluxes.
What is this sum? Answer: 22.8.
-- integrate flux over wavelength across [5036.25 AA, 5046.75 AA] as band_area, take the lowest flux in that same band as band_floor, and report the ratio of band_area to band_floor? 11.3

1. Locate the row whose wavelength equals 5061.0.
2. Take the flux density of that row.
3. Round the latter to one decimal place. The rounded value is 12.2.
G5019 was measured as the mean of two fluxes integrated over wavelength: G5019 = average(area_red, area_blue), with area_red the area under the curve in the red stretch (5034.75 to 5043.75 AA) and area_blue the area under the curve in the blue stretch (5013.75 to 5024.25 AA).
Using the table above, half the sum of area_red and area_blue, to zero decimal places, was 114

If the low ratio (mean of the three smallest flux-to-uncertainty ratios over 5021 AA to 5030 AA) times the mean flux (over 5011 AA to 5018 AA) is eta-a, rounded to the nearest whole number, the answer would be 206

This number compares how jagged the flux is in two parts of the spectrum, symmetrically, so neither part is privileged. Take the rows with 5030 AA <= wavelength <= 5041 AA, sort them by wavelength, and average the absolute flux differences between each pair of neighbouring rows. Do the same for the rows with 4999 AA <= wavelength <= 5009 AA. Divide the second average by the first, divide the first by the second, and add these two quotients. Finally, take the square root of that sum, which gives 1.55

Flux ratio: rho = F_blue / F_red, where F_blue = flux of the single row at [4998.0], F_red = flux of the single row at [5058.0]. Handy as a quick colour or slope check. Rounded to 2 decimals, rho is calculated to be 0.88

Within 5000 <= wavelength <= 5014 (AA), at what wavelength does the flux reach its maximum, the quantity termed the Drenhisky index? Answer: 5011.5 AA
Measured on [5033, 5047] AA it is 5034.0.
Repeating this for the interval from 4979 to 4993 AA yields 4989.0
